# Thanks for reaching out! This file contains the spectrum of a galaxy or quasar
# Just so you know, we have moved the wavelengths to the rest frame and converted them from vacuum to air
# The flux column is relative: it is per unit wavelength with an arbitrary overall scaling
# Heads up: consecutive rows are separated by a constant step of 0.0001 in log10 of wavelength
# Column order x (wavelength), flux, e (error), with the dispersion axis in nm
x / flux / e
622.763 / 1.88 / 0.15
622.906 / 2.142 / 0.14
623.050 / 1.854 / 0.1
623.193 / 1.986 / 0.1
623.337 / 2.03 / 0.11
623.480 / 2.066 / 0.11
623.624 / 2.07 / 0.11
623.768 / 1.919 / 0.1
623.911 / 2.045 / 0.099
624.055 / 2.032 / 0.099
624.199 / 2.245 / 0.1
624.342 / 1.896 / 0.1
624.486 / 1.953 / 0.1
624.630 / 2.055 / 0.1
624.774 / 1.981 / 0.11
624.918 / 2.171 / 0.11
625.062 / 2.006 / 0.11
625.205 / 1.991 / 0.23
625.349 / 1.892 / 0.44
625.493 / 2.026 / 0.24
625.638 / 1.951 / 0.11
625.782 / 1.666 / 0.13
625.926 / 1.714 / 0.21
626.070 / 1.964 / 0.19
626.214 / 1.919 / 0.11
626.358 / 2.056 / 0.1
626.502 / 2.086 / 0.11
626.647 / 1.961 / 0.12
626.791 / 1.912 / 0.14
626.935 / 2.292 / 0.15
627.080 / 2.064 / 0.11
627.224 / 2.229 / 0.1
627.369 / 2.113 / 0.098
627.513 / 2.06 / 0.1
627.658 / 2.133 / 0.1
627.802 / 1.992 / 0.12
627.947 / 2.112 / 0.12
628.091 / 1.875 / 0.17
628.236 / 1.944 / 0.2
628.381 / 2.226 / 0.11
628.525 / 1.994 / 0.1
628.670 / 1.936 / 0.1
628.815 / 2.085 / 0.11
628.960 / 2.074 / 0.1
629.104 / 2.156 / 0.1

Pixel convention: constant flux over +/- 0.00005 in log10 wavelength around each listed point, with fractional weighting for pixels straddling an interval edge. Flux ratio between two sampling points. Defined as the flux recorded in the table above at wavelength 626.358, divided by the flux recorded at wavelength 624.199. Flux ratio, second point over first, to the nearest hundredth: 0.92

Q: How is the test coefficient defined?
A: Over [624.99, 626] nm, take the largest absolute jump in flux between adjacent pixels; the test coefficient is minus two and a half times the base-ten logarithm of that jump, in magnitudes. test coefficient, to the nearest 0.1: 1.4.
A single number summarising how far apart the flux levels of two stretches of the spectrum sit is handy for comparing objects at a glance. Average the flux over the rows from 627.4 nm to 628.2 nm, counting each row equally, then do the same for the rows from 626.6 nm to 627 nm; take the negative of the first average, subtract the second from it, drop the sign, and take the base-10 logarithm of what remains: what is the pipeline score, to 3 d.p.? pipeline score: 0.612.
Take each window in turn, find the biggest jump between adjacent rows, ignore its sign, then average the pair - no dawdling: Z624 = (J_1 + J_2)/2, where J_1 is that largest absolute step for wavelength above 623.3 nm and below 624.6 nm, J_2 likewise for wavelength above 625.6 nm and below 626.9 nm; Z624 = 0.317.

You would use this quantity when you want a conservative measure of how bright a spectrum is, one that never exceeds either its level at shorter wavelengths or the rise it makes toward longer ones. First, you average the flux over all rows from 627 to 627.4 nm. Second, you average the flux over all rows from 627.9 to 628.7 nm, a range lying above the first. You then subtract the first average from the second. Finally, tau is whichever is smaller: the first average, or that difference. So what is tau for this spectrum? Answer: -0.12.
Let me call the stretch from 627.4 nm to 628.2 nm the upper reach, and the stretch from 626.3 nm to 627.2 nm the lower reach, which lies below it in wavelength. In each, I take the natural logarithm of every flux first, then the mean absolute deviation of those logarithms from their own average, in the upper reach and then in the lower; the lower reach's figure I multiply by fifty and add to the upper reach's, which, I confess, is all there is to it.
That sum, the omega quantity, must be 2.1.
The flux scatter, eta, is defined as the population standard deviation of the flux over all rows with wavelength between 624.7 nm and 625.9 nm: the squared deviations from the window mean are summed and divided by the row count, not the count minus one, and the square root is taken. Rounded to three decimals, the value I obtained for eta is 0.134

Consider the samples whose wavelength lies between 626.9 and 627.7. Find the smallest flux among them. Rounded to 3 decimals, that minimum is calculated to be 2.060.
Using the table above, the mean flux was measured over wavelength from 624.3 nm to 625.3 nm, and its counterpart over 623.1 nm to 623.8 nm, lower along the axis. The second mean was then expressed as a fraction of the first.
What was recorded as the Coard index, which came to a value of 1.00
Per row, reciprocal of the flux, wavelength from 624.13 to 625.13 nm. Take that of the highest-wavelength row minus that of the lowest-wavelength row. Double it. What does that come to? 0.11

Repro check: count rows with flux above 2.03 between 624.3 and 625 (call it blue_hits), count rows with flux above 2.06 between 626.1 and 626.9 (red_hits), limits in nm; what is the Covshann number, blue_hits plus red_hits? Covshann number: 3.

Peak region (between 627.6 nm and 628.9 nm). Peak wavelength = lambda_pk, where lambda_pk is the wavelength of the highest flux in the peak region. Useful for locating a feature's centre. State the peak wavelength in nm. 628.381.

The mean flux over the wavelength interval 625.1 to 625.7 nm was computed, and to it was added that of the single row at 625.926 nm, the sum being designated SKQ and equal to 3.68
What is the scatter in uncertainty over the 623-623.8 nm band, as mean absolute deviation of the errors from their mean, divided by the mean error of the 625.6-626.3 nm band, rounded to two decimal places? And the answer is 0.03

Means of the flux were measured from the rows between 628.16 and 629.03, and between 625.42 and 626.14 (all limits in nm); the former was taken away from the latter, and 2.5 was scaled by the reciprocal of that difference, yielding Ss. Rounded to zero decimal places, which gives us -14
